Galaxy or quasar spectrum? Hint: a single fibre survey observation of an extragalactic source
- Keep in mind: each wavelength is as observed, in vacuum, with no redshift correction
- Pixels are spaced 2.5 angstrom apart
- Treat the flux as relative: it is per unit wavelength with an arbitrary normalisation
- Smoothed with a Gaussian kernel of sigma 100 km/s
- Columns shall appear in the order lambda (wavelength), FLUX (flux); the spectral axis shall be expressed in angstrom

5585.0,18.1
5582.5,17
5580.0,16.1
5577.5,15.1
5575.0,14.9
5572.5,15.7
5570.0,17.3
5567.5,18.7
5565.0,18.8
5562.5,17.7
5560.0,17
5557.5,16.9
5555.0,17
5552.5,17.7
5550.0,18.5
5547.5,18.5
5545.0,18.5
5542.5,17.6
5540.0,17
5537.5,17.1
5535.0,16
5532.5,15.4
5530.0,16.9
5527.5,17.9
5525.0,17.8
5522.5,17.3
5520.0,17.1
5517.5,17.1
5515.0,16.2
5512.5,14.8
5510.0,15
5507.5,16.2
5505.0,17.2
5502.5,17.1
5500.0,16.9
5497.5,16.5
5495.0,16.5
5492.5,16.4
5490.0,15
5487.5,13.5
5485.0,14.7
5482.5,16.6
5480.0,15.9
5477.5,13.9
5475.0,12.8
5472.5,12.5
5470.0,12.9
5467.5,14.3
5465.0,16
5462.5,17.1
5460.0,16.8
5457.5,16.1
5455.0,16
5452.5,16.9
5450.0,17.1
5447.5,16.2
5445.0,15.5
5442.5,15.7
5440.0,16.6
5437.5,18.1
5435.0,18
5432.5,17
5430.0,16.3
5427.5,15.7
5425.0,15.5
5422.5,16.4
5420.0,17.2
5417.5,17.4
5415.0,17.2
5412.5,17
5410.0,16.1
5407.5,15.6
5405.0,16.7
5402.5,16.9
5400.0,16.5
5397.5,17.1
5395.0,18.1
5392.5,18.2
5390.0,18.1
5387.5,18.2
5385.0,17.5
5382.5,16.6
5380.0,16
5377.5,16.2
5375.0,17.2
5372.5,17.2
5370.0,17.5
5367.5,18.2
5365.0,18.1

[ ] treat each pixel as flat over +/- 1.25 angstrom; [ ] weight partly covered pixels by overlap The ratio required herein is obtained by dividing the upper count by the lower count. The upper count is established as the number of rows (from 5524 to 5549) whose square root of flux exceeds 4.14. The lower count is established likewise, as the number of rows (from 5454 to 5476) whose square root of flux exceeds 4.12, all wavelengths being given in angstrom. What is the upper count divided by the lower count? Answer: 5.0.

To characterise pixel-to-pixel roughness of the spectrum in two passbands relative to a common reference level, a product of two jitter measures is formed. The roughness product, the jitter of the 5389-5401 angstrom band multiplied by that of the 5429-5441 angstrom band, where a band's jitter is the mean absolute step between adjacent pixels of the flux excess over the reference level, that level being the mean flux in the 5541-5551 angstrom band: 0.37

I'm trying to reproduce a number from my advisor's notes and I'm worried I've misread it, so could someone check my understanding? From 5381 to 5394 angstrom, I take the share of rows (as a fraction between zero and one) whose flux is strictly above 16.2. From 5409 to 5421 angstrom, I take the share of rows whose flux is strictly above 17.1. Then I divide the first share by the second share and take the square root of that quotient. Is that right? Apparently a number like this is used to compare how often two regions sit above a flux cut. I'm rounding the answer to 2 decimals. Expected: 1.29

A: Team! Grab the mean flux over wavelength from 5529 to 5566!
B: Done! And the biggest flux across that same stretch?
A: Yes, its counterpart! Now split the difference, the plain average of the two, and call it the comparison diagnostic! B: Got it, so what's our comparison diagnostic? 18.1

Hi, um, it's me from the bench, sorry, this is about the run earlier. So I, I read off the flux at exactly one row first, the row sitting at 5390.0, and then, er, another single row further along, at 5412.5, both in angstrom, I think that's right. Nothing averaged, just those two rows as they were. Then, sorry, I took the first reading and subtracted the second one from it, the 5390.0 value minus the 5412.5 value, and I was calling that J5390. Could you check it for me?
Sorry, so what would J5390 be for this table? 1.1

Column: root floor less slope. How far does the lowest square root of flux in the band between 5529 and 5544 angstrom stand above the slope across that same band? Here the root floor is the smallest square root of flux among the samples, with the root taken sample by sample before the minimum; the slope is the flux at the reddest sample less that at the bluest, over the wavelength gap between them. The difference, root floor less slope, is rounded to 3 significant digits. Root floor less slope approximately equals 3.87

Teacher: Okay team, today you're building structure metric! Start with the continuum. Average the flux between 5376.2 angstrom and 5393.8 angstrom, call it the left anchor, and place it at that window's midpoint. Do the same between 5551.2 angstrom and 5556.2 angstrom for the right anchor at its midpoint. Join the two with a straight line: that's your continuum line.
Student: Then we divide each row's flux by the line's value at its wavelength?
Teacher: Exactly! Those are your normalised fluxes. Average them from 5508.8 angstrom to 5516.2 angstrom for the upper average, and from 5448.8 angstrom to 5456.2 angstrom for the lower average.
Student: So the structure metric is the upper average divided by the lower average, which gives 0.92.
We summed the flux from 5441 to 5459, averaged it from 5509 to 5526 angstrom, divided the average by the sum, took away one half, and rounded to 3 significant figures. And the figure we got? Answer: -0.355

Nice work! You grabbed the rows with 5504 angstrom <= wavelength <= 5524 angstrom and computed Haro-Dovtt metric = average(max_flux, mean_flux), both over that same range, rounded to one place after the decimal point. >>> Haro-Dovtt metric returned 16.8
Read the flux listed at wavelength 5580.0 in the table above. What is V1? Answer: 16.1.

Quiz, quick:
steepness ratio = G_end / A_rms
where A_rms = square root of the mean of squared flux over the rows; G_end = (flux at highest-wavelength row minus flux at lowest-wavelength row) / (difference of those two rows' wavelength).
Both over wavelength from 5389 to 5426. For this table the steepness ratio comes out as -0.0044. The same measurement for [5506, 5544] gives 0.0024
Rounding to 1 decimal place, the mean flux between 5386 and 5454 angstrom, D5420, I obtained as 16.9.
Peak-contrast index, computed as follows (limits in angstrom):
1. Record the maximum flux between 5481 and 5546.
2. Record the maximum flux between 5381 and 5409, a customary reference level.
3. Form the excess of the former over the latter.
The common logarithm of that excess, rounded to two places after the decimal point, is -0.52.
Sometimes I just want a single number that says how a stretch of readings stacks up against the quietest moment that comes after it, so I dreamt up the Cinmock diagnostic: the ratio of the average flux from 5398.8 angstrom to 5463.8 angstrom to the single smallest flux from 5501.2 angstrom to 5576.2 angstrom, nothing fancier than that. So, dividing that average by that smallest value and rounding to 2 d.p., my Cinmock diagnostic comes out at 1.12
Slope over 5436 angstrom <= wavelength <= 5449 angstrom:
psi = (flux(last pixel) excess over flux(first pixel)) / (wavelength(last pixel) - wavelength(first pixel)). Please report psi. -0.19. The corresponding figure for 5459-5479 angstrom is -0.17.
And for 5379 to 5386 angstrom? 0.30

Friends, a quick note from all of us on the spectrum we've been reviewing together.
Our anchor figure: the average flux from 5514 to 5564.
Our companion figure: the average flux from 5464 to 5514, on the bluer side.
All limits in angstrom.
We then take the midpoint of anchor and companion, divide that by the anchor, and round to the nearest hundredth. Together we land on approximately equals 0.94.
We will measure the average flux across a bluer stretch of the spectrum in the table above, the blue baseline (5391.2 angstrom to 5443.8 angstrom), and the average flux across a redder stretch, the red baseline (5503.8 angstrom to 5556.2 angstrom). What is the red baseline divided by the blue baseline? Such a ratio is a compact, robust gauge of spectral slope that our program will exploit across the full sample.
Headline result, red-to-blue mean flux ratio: 1.01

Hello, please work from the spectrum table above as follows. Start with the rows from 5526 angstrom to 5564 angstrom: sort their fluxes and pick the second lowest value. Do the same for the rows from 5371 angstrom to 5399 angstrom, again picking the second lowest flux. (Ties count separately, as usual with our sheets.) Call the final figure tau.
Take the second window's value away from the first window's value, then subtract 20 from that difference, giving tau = -20.2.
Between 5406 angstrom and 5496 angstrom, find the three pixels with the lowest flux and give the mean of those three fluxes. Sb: 12.7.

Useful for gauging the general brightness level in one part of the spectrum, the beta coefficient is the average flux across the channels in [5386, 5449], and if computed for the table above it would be 16.9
